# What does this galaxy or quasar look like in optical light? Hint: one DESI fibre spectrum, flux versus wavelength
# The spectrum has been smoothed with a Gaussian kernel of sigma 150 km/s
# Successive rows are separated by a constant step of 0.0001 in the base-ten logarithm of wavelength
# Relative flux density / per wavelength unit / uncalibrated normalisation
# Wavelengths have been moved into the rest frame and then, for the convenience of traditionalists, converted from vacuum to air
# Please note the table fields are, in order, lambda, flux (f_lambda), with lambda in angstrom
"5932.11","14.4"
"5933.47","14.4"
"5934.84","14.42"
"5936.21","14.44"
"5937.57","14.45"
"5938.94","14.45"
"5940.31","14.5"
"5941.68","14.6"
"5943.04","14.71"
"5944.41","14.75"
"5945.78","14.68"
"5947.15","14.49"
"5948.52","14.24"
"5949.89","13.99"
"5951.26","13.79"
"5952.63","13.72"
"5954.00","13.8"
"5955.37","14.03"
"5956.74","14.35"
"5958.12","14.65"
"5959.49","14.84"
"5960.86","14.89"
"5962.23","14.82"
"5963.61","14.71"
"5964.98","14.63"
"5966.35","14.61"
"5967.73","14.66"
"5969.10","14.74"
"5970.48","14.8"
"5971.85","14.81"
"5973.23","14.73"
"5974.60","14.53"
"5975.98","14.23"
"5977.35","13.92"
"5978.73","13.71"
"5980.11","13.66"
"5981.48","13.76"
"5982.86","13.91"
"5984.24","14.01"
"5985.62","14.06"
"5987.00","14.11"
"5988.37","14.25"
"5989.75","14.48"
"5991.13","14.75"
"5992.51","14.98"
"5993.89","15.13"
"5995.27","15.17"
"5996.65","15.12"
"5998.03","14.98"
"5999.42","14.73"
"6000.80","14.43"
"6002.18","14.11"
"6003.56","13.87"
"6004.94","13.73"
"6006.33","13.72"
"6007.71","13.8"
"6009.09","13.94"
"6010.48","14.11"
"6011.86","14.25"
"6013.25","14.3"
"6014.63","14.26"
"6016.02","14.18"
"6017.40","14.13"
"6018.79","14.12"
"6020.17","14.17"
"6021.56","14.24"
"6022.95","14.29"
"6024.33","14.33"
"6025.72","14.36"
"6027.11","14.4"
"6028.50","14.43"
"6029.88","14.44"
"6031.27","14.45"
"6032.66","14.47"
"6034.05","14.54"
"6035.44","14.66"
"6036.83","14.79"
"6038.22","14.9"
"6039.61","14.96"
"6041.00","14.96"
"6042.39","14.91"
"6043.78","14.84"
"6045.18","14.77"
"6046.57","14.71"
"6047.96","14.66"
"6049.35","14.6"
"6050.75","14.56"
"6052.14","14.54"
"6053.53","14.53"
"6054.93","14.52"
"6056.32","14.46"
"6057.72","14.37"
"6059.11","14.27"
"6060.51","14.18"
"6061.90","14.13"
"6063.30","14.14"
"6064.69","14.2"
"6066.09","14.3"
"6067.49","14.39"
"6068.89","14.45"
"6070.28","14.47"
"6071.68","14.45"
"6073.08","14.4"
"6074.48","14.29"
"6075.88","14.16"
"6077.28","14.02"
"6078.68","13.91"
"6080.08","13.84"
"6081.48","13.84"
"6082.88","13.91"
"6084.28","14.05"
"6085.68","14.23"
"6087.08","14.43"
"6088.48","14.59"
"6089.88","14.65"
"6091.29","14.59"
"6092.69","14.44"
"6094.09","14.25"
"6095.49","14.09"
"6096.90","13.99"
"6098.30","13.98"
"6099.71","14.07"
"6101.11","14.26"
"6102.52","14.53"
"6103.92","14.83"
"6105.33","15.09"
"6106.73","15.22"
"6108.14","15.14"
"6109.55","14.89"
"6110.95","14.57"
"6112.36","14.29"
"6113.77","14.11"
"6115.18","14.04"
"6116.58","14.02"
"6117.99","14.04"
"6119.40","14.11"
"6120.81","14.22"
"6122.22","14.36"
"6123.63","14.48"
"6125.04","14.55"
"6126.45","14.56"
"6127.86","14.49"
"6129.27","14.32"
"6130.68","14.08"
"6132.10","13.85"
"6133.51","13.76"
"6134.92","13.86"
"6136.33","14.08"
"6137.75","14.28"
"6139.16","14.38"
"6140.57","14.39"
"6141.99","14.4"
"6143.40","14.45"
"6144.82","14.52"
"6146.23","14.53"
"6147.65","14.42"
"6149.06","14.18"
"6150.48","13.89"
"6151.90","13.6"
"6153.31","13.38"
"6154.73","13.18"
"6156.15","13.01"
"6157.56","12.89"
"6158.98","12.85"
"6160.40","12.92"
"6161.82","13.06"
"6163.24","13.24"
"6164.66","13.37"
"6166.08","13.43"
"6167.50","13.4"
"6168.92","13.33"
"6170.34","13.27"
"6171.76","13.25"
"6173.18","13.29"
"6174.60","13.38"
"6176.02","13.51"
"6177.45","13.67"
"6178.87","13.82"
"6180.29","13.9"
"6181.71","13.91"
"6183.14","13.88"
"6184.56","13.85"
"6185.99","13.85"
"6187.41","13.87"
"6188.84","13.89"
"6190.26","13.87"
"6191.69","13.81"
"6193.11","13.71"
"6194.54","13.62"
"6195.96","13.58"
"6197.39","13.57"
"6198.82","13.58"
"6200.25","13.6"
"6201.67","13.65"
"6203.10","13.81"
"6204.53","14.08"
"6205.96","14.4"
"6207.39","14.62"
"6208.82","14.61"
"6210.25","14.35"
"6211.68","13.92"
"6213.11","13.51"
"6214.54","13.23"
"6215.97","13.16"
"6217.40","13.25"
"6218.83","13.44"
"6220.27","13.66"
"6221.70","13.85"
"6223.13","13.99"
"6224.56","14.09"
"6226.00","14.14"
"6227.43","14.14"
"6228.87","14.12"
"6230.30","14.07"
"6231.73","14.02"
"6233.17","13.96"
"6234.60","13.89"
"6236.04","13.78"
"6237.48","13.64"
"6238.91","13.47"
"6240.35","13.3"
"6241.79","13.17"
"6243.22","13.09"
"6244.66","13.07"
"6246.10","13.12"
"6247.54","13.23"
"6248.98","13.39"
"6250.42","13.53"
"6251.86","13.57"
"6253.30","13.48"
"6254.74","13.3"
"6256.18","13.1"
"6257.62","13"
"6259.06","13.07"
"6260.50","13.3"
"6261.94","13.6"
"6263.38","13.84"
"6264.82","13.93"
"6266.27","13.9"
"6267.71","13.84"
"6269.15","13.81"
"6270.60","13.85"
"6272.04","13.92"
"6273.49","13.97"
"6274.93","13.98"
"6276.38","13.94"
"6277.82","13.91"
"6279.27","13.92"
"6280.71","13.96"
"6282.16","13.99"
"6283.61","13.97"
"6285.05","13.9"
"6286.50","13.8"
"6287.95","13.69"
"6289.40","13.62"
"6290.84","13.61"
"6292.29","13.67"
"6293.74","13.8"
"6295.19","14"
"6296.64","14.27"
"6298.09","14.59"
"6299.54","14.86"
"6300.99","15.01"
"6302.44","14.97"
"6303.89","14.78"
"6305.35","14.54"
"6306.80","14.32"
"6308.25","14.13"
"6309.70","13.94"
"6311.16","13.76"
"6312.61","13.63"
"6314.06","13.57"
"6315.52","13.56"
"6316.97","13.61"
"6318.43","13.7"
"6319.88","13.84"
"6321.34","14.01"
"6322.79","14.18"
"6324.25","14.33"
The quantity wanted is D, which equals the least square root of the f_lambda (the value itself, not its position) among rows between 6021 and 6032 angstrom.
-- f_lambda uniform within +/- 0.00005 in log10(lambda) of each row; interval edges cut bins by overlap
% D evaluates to 3.77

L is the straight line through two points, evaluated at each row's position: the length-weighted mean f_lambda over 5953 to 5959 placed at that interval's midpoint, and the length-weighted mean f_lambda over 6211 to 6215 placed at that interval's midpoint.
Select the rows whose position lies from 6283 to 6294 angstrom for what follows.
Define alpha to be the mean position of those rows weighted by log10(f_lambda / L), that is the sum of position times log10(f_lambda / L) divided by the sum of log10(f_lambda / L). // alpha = 6288.0 angstrom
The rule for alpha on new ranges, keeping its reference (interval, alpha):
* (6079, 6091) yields 6088.2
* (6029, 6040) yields 6035.7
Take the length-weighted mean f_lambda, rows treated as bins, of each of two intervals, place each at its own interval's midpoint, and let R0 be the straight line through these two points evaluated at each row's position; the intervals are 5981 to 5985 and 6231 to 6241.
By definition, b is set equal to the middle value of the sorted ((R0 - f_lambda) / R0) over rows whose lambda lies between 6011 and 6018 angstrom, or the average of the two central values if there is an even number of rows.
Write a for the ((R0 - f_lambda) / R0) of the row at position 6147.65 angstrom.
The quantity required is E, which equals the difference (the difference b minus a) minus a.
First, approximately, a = -0.05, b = -0.028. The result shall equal 0.06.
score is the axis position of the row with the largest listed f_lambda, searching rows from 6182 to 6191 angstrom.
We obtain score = 6188.84 angstrom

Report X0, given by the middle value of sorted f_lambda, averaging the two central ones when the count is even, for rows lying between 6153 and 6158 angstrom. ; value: 13.1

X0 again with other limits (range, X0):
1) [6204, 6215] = 14.2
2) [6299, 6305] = 14.9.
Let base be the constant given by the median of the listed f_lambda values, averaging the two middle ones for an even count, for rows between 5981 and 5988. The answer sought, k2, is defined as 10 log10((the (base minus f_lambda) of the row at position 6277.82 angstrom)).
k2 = -10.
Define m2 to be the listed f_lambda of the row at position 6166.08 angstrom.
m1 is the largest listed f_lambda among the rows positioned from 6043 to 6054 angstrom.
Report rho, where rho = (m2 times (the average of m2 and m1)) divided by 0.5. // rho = 380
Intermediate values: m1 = 14.84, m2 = 13.43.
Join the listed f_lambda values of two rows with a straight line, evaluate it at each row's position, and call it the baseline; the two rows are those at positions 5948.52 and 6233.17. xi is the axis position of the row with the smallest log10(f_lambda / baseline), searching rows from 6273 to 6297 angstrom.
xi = 6290.84 angstrom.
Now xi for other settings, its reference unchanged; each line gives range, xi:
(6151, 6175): 6158.98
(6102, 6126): 6116.58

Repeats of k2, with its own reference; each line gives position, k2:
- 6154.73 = -1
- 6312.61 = -4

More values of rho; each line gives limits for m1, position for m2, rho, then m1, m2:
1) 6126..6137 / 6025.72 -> 415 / 14.56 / 14.36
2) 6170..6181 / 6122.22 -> 406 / 13.9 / 14.36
